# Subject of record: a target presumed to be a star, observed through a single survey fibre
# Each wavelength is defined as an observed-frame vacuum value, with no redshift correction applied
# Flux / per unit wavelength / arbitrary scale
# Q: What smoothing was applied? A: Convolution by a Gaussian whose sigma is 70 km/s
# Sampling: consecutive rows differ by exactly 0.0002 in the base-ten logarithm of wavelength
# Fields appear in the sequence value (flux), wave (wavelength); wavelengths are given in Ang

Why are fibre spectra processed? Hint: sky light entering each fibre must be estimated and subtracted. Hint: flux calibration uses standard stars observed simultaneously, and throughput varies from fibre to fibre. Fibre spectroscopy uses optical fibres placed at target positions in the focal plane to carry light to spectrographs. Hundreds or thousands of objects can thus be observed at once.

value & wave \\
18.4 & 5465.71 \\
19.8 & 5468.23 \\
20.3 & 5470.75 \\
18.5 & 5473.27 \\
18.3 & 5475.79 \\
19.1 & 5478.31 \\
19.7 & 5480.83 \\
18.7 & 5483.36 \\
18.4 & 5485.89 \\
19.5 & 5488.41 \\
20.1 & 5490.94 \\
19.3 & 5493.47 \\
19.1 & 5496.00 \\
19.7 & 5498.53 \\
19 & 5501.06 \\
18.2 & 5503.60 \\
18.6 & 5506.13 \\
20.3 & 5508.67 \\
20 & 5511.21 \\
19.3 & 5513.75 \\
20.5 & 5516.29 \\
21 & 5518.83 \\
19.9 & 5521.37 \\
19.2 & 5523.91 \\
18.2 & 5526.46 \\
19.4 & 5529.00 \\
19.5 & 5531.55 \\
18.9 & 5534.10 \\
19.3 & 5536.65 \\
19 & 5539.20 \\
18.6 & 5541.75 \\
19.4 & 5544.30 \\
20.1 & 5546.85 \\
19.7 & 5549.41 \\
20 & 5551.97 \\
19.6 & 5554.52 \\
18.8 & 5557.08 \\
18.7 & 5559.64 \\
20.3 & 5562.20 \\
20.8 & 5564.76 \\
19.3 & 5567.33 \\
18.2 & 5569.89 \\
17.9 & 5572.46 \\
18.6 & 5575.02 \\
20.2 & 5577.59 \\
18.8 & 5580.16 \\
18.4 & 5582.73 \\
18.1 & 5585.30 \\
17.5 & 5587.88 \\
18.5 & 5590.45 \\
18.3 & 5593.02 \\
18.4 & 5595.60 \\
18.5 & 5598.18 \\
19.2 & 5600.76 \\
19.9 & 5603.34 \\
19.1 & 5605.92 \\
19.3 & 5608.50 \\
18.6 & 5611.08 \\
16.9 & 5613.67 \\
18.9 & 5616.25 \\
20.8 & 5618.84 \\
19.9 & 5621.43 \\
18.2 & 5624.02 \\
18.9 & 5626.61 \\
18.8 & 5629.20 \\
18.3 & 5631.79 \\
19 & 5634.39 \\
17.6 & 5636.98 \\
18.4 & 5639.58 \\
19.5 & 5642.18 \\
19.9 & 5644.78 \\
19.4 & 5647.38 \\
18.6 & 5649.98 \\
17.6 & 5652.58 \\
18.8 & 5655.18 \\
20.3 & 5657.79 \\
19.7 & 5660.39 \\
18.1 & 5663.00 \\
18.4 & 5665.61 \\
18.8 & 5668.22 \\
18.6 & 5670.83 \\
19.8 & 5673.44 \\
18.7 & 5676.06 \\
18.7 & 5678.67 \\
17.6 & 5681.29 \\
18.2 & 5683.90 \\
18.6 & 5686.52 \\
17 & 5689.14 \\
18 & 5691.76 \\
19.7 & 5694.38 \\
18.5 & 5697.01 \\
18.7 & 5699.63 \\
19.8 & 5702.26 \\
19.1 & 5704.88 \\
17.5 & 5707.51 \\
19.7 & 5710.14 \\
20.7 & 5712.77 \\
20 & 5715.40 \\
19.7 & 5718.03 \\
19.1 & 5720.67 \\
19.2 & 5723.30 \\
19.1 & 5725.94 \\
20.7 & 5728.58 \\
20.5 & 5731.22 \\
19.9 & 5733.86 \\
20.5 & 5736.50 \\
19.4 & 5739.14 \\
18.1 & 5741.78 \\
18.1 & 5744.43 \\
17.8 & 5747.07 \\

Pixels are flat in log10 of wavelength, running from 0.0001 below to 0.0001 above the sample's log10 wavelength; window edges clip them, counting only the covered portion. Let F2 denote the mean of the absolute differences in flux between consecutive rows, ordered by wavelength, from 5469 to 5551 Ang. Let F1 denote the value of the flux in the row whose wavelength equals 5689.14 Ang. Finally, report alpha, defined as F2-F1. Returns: -16.3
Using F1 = 17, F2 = 0.71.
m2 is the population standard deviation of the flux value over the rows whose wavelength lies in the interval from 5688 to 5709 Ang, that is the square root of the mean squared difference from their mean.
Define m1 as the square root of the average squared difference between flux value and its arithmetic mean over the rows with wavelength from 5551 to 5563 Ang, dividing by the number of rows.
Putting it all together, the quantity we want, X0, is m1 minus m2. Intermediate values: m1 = 0.64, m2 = 0.94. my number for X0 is -0.3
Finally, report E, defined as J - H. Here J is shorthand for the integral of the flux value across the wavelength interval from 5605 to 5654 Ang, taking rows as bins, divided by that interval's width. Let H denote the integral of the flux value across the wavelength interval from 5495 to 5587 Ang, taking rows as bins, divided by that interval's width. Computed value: -0.5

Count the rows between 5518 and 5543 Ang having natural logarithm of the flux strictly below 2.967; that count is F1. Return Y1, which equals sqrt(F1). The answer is 2.65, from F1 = 7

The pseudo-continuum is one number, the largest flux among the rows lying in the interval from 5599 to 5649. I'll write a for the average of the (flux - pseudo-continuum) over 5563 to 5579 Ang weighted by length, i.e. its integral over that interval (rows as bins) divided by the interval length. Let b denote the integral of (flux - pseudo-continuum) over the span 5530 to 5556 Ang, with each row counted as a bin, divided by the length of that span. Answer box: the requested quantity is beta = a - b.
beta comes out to -0.2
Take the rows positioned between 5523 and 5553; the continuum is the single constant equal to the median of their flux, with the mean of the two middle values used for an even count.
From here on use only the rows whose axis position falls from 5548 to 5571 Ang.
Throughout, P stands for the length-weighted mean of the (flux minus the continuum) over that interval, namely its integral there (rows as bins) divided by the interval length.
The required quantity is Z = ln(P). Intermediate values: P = 0.15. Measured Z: -1.9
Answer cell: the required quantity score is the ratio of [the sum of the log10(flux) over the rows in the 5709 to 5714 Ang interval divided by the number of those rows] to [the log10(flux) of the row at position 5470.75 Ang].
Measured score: 1.00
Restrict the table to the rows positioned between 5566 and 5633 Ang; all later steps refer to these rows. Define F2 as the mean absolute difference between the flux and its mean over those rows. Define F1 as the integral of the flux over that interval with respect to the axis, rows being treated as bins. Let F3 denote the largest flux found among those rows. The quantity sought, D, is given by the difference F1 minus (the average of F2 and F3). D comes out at 1246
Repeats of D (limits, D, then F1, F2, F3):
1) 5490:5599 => 2081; 2092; 0.68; 21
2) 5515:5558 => 827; 838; 0.53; 21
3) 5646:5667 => 386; 396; 0.70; 20.3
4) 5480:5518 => 726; 736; 0.57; 20.5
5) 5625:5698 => 1354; 1365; 0.59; 20.3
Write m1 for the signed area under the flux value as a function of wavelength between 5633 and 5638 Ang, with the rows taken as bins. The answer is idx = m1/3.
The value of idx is 30.6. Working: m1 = 92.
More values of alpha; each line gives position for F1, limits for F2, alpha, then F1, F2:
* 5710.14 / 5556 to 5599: -19.0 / 19.7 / 0.72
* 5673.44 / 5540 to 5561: -19.3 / 19.8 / 0.50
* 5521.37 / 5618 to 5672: -19.1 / 19.9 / 0.82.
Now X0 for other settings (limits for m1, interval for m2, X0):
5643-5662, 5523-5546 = 0.4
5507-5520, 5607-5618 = -0.4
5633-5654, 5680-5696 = 0.0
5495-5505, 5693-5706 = 0.0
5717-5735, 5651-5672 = -0.2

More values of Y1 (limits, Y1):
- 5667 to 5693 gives 3.00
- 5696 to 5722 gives 2.24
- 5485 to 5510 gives 2.45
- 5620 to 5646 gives 2.65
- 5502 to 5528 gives 2.24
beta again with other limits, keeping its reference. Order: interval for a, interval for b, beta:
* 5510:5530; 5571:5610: 1.0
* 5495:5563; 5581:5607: 0.8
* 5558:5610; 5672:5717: 0.1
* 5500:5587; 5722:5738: -0.7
